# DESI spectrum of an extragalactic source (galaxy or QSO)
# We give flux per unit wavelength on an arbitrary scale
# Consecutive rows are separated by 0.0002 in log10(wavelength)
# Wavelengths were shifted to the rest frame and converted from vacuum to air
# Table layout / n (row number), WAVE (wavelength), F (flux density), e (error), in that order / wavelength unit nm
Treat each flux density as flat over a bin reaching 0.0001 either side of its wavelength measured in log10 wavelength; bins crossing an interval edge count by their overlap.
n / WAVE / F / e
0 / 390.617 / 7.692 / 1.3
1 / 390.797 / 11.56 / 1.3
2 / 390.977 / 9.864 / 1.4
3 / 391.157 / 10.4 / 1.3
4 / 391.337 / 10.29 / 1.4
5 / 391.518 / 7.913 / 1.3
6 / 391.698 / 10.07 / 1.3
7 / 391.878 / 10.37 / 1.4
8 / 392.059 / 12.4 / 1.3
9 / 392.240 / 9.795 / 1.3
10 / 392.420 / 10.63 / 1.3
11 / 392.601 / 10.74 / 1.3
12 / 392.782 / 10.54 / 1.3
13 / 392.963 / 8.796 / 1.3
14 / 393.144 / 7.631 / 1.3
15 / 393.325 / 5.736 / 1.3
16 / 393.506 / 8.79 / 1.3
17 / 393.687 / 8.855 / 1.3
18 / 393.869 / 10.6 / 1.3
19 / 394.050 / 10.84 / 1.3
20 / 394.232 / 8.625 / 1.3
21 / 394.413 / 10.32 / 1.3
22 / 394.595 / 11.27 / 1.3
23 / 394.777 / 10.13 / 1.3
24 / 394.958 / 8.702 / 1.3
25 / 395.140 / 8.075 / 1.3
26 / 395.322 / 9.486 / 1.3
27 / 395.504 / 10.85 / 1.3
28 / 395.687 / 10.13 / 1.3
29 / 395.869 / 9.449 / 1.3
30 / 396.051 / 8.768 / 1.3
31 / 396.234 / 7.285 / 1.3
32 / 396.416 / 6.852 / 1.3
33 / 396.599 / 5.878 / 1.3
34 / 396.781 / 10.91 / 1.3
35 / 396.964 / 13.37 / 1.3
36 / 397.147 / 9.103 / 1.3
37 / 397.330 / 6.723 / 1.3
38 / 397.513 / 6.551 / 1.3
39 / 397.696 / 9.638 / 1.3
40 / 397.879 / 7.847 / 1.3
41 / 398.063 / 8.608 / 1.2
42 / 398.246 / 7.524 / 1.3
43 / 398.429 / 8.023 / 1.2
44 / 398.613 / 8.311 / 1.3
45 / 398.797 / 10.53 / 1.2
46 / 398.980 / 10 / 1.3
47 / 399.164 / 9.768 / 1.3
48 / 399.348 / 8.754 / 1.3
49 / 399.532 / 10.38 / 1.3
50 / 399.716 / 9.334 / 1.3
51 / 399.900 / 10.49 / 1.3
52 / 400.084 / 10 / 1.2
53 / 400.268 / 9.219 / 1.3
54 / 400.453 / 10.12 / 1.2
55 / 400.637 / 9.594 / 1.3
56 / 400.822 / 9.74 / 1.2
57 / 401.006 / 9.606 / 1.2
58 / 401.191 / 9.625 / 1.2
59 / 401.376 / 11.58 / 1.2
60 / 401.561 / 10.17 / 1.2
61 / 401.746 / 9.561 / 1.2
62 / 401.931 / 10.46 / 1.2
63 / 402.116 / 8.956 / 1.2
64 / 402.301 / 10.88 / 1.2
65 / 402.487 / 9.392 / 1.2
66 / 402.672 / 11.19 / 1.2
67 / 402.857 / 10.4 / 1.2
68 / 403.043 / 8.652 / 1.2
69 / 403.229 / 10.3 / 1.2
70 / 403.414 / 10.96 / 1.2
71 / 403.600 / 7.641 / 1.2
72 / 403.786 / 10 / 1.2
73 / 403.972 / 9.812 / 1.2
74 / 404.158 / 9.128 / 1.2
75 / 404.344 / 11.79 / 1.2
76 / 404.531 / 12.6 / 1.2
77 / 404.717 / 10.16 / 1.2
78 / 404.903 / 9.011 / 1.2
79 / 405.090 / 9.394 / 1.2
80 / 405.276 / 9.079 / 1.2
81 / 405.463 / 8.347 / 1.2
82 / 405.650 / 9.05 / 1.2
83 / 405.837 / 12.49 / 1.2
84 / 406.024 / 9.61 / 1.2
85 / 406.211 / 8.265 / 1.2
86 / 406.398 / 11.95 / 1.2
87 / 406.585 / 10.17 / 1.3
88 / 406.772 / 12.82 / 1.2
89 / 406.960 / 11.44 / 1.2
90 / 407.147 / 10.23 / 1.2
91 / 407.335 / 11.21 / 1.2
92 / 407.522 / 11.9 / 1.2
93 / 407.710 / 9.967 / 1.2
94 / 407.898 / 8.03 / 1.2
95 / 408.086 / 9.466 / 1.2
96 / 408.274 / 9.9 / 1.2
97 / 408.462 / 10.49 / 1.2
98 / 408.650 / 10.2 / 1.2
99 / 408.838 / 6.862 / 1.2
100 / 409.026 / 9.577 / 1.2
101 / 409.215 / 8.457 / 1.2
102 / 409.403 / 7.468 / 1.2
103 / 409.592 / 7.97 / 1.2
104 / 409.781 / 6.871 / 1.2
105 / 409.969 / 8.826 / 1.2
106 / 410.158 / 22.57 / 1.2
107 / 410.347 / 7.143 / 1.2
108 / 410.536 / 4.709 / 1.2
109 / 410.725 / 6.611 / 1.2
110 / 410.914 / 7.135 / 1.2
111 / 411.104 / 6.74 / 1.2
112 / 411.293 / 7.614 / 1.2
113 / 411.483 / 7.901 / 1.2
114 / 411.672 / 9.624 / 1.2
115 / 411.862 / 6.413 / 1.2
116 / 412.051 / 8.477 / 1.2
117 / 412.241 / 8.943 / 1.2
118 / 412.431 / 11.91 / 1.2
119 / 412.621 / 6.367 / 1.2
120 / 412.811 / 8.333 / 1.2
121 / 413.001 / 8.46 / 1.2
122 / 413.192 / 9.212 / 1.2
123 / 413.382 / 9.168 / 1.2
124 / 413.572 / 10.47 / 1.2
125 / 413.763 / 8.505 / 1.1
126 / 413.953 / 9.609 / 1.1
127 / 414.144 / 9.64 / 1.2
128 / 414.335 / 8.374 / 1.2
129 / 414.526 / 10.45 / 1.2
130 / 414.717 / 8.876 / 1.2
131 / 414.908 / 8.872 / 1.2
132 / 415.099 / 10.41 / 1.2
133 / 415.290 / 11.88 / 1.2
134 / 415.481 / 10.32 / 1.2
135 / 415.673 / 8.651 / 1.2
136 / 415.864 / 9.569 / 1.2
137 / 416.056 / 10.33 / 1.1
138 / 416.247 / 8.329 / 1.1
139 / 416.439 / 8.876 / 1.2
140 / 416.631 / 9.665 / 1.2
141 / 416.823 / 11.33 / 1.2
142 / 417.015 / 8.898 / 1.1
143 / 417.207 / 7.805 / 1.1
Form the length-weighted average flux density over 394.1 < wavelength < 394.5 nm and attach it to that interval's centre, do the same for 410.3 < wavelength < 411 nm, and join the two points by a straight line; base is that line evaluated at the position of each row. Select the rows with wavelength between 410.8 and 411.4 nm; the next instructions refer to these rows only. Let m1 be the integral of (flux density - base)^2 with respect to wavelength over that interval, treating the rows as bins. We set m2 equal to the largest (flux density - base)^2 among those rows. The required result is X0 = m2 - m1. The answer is 1.4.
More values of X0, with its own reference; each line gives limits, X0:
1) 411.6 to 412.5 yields 24.6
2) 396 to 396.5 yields 3.8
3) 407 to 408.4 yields 8.0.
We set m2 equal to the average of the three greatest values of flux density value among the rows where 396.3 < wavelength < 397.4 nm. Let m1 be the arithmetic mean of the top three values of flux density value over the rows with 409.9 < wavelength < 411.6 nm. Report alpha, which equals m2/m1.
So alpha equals 0.85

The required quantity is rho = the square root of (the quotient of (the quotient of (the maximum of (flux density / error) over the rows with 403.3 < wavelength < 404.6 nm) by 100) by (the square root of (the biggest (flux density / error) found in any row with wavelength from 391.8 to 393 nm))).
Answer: 0.184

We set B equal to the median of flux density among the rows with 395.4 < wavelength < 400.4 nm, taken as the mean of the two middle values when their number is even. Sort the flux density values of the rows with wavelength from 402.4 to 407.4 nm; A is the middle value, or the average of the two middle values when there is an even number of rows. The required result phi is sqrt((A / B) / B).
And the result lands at 0.35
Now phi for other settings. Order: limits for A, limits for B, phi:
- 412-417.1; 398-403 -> 0.31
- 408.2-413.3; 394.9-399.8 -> 0.33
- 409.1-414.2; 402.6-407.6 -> 0.29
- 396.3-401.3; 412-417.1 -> 0.34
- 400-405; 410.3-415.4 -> 0.37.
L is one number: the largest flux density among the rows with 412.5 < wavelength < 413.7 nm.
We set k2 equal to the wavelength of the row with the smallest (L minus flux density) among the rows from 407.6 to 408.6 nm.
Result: 408.462 nm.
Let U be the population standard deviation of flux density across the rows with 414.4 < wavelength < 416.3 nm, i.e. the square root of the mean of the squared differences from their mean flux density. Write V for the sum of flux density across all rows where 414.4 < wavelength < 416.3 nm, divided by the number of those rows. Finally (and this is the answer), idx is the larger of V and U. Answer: 9.8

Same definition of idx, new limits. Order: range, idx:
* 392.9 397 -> 9.2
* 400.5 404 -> 9.9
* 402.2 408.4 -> 10.2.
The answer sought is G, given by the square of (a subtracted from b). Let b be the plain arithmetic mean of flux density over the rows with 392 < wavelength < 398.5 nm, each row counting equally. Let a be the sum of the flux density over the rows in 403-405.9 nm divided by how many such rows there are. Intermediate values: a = 9.9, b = 9.2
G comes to 0.6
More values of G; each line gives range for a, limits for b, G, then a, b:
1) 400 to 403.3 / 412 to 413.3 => 1.3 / 10.0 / 8.8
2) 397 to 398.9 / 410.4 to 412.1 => 1.1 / 8.3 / 7.2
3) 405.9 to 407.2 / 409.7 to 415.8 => 2.6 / 10.6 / 9.0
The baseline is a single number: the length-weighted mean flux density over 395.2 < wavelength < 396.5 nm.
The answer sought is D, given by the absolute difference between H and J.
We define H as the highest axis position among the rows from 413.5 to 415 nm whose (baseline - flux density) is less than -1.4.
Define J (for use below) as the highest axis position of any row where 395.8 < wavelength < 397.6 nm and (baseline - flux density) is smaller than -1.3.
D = 17.56 nm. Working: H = 414.526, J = 396.964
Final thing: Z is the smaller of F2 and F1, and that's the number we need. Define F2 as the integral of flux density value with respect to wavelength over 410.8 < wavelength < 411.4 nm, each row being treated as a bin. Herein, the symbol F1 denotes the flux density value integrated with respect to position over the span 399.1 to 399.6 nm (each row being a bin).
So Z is 4.3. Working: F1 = 4.79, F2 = 4.3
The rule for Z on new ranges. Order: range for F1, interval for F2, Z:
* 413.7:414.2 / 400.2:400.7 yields 4.6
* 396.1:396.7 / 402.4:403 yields 4.1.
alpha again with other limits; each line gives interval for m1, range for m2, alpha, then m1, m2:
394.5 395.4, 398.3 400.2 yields 1.02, 10.3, 10.5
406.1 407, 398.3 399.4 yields 0.84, 12.1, 10.1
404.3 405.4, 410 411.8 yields 1.16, 11.5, 13.4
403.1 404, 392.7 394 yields 0.96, 10.4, 10.0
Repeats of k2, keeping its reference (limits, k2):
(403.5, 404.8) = 404.531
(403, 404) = 403.414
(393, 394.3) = 394.050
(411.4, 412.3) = 411.672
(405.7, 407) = 406.772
